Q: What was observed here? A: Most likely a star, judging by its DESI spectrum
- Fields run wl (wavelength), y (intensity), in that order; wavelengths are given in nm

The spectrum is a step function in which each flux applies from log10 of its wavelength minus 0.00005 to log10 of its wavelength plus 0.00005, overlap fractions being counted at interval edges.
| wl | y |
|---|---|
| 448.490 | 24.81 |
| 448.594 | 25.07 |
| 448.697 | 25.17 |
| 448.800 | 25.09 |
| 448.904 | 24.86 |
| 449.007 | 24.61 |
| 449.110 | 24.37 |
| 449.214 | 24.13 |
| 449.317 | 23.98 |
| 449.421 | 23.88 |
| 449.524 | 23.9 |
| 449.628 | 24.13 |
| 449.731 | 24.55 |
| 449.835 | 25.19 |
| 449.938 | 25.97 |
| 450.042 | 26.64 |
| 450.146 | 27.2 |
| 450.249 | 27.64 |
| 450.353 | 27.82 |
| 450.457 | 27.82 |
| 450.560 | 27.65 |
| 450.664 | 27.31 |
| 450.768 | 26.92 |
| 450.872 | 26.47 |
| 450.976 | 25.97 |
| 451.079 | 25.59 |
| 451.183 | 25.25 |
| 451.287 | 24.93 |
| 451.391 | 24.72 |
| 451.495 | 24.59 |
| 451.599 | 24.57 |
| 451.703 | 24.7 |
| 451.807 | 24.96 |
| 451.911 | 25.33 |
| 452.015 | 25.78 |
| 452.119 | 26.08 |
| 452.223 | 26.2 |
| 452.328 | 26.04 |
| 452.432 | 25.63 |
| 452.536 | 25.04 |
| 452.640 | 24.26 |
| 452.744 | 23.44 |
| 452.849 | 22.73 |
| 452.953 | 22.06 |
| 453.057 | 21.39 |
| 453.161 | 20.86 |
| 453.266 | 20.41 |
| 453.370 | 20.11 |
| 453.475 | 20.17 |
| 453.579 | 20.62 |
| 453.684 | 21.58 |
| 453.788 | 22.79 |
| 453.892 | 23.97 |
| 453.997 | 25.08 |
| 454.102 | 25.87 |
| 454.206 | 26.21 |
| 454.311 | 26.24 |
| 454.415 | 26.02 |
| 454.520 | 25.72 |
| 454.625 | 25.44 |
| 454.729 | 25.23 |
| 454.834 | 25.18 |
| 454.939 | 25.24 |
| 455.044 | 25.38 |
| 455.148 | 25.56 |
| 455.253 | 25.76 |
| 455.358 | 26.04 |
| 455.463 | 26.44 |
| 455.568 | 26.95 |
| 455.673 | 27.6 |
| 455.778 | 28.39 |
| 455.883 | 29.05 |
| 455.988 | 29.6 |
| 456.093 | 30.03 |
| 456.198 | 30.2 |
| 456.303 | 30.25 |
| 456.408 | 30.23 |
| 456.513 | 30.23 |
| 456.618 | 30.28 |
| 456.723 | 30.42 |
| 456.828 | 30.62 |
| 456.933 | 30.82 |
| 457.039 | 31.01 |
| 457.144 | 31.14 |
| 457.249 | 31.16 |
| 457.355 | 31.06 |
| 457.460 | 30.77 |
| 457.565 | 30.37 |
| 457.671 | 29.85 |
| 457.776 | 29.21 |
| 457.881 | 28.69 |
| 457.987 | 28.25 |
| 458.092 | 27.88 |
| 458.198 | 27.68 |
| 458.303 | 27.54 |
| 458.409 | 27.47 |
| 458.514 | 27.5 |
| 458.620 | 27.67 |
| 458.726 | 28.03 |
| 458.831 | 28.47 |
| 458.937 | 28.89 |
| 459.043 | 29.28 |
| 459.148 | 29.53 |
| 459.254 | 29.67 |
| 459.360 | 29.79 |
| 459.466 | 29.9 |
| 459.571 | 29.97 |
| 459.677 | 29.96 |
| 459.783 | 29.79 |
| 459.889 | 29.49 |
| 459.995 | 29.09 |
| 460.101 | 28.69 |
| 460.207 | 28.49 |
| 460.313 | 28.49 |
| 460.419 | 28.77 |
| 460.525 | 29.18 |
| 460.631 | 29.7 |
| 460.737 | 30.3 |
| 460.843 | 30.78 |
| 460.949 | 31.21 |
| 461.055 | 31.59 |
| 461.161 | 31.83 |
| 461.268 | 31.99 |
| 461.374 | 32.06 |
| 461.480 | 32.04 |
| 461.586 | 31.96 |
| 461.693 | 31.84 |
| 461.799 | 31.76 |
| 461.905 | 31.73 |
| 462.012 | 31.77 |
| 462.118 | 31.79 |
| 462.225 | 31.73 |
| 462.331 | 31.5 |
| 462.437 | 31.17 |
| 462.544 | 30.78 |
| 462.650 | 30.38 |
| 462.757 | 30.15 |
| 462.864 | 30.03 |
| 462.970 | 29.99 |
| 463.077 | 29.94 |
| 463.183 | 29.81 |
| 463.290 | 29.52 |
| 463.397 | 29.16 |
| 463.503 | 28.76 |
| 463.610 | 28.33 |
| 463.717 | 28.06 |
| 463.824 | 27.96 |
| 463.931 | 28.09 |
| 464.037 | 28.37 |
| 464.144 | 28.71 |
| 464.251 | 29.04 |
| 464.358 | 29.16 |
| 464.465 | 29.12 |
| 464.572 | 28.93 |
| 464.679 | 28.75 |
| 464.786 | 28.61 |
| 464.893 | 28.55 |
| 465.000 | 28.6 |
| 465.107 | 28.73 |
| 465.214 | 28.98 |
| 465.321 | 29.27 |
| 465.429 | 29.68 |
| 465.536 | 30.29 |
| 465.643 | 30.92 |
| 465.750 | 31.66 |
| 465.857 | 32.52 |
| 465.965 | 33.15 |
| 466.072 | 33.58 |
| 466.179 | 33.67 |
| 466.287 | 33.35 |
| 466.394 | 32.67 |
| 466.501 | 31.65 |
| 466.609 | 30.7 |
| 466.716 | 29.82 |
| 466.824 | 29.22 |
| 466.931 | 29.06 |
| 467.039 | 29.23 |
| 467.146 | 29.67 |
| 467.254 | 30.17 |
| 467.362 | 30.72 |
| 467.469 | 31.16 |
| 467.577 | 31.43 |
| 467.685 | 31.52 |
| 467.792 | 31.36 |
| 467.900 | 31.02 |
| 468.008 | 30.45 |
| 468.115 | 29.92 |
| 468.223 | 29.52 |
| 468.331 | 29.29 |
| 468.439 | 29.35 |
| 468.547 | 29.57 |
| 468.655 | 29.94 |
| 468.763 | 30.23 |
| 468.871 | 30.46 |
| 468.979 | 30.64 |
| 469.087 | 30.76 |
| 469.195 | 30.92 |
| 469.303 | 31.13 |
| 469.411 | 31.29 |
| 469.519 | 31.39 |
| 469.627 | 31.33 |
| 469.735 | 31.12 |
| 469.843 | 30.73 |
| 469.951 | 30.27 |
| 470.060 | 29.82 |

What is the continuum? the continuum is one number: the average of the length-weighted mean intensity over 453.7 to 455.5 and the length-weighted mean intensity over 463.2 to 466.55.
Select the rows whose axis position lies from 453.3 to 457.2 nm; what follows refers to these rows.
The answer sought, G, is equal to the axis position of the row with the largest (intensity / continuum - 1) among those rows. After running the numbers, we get 457.144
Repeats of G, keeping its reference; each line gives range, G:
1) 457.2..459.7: 457.249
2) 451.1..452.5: 452.223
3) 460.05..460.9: 460.843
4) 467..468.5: 467.685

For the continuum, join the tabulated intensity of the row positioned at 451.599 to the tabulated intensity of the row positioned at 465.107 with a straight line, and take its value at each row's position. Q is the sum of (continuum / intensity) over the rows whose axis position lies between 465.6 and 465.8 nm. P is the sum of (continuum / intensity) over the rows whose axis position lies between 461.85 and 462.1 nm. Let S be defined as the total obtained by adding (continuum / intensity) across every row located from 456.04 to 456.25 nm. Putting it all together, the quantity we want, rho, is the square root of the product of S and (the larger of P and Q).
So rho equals 1.79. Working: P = 1.75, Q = 1.85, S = 1.72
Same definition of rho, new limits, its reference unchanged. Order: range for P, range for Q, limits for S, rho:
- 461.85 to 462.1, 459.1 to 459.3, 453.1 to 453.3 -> 2.10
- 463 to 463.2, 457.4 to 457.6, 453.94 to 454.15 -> 1.93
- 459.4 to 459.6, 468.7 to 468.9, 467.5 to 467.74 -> 1.92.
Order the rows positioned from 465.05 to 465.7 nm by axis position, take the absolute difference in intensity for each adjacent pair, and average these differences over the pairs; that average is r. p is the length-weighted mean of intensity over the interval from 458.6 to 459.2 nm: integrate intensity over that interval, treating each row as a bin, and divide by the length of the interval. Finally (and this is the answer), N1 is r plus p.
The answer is 29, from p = 29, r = 0.4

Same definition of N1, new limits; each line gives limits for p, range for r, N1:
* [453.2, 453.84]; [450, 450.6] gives 21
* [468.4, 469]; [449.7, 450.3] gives 31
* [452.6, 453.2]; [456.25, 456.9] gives 23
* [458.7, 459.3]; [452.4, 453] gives 30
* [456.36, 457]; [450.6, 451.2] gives 31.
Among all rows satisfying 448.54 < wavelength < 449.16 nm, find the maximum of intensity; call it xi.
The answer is 25.17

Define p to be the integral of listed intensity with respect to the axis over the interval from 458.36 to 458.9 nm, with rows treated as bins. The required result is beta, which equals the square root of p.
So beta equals 3.9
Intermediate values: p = 15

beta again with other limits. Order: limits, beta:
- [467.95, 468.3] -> 3.2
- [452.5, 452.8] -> 2.7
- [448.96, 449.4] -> 3.3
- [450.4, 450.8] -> 3.3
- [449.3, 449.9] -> 3.8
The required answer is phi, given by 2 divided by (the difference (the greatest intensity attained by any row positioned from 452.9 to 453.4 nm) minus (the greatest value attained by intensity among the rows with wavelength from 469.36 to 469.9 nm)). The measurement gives -0.2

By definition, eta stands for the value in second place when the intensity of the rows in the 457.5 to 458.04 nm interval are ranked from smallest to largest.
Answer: 28.69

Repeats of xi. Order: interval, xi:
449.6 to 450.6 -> 27.82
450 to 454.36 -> 27.82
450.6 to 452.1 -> 27.31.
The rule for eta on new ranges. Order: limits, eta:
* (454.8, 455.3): 25.24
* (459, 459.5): 29.53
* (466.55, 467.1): 29.22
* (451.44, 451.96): 24.59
